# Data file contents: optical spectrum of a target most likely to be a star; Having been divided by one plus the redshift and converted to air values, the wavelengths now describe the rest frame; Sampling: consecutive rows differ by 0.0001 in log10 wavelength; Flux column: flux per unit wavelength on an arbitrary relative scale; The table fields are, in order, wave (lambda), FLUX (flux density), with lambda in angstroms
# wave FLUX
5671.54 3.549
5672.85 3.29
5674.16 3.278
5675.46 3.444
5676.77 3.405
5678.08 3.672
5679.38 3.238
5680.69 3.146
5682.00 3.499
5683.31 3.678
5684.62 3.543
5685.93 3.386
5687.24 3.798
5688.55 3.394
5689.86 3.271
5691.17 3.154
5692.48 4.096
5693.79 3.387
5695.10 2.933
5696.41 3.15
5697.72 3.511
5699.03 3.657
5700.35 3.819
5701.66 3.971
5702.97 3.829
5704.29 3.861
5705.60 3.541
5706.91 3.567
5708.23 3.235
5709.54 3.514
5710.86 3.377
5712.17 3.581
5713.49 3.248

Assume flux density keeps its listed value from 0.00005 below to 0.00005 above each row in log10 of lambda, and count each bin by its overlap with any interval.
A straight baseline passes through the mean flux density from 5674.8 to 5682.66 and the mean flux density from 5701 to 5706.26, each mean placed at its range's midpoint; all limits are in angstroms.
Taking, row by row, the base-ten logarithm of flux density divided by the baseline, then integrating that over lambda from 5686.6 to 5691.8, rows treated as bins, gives -0.11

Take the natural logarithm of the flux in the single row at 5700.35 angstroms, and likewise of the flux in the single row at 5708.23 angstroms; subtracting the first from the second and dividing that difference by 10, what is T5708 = -0.017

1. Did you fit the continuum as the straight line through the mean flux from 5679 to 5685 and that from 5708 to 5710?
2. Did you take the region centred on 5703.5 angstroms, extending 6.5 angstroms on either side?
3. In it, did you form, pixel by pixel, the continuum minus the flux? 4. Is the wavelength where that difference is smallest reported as 5701.66 angstroms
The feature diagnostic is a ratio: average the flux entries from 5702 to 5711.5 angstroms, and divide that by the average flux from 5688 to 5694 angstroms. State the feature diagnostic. 1.03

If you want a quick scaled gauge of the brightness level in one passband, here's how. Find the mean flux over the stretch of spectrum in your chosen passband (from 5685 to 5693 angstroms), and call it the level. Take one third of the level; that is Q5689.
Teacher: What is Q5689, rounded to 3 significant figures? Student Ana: 1.17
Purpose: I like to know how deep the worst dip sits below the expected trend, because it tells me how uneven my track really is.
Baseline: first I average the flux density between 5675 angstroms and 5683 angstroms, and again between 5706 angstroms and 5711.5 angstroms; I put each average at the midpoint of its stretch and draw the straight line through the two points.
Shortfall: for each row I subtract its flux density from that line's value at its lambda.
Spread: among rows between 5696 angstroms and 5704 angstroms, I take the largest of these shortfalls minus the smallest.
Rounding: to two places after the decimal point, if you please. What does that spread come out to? 0.82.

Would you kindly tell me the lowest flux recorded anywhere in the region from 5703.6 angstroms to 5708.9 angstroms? 3.235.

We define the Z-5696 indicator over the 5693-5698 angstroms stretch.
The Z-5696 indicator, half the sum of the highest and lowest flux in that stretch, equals 3.22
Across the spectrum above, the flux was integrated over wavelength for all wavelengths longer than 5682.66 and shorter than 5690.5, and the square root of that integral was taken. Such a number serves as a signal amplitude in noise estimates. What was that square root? 5.25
